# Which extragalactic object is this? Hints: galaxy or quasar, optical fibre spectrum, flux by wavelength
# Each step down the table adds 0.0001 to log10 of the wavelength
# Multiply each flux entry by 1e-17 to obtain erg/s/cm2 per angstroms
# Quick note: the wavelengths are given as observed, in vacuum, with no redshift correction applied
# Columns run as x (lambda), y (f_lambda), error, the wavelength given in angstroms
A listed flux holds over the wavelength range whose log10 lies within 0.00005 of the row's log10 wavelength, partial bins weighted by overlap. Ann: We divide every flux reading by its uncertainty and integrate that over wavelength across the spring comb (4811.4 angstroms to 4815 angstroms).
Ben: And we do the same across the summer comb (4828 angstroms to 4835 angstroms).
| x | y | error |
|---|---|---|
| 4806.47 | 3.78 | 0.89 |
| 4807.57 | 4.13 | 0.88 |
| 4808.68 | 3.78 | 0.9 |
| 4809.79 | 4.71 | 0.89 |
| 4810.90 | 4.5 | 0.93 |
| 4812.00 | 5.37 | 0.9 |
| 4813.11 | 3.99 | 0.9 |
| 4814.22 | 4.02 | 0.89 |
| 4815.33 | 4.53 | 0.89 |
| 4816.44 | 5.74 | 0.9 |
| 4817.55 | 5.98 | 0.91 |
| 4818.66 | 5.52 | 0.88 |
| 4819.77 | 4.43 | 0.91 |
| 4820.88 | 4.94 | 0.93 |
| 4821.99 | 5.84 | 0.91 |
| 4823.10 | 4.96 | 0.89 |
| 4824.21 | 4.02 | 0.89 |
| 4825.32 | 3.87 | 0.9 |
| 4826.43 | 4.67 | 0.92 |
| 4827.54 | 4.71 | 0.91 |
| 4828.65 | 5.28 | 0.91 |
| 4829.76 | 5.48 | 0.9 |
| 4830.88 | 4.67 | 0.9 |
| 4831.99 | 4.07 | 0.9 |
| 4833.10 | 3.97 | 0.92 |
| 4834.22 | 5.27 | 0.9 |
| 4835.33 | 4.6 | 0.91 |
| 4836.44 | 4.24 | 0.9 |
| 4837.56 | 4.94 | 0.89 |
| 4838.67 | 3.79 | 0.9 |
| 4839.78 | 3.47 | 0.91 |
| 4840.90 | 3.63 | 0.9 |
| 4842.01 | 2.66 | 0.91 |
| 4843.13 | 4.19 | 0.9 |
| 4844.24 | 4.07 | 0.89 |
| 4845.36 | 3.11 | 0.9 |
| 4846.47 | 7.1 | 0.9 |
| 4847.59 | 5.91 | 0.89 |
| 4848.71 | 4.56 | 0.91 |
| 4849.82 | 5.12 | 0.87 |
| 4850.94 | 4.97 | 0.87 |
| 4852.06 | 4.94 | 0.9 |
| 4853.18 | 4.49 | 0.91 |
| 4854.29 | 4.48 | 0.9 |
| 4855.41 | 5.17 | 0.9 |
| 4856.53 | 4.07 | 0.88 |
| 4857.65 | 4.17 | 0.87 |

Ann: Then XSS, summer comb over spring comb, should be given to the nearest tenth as 2.1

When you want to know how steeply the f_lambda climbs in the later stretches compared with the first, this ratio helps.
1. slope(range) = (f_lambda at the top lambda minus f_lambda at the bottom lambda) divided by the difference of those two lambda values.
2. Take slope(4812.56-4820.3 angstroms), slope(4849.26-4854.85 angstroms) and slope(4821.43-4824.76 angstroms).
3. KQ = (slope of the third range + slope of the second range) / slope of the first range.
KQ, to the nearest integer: -15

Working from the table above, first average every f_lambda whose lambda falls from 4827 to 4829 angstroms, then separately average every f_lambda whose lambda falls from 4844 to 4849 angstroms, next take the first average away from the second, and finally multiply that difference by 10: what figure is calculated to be 0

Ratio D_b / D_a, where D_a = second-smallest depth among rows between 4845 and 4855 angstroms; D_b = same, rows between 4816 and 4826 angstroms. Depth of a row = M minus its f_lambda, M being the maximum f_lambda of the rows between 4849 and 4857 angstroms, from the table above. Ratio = 0.9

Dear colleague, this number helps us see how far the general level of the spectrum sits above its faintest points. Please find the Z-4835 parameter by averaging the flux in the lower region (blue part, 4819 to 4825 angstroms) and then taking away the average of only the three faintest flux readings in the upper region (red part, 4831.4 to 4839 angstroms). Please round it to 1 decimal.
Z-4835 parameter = 0.9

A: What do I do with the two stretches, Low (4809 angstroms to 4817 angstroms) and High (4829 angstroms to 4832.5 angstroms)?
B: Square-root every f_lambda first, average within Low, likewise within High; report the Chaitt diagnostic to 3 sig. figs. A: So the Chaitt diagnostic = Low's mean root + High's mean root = 4.34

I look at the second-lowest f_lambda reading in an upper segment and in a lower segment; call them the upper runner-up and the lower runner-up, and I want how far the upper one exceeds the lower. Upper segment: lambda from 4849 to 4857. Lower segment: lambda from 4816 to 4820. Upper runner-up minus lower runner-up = -1.04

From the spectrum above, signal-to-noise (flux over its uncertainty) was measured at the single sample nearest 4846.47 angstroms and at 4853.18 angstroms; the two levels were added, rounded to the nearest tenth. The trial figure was 12.8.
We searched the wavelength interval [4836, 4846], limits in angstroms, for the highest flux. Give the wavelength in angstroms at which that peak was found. 4837.56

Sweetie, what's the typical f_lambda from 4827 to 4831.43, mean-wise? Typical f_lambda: 5.0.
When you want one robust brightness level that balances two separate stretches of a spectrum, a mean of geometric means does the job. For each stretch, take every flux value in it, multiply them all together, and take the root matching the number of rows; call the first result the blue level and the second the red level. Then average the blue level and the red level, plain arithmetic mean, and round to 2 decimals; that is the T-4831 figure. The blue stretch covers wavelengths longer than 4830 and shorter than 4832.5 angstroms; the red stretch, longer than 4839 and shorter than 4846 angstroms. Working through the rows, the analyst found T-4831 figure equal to 3.92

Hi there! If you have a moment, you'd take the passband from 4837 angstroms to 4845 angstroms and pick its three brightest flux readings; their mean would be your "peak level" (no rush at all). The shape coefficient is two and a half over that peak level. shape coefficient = 0.57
